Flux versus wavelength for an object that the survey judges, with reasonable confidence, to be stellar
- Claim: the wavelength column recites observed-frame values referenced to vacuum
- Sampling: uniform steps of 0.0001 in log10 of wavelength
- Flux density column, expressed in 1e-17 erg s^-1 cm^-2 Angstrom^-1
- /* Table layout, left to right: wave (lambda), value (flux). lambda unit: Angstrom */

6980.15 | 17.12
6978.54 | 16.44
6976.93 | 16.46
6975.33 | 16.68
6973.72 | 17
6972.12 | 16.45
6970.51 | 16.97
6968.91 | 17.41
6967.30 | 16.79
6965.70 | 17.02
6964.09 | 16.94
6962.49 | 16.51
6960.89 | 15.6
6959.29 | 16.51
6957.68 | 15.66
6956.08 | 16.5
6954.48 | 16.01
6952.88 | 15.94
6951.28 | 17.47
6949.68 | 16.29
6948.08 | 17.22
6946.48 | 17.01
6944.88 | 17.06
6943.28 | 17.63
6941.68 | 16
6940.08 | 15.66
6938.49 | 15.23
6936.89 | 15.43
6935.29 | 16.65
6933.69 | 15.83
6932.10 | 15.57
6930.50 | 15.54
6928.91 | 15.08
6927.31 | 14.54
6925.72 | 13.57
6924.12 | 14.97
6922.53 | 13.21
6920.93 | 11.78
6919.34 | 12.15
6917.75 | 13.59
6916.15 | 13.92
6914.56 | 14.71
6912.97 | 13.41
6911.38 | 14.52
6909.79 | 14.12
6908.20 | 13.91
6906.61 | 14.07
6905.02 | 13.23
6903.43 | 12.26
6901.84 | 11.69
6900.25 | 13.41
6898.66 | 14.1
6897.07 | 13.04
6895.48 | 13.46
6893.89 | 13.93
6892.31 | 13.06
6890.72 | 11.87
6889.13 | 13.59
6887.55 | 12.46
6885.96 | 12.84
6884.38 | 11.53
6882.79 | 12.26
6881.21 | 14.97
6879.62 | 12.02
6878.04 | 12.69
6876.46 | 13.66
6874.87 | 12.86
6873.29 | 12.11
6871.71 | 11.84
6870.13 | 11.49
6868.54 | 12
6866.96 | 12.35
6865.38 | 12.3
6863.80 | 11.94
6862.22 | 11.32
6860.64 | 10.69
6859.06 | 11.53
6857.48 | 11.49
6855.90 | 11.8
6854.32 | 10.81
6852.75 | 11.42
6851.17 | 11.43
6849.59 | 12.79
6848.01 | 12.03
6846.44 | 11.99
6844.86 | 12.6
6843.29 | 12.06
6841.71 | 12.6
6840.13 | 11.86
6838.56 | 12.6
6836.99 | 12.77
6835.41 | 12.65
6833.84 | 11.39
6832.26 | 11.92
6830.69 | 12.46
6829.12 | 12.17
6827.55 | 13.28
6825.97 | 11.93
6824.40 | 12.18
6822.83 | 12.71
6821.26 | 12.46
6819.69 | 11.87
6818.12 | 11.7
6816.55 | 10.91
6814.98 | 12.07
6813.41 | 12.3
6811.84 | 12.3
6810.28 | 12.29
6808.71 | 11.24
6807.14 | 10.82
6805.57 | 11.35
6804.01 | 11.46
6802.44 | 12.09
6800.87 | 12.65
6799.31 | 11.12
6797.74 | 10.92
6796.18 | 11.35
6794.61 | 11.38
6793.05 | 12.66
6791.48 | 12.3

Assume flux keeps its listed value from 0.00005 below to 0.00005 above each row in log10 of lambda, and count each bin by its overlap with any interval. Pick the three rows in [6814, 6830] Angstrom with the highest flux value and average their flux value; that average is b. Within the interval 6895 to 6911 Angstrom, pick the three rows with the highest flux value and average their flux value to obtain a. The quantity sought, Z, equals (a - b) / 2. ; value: 0.6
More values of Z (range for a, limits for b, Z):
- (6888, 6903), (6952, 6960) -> -1.2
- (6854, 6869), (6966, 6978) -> -2.5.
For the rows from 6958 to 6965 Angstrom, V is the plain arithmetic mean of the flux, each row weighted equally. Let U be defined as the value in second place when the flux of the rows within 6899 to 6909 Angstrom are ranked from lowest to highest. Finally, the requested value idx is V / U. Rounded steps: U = 12.26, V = 16.4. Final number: 1.34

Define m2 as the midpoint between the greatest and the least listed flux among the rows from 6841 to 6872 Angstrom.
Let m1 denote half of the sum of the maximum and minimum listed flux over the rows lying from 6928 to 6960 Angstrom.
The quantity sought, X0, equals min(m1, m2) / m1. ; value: 0.72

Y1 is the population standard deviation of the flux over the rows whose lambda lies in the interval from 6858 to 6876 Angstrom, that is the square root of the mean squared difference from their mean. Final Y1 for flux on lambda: 0.56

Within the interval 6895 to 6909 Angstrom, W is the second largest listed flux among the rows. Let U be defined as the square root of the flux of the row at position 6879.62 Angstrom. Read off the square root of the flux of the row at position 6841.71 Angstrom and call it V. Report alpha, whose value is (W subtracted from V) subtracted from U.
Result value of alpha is 14.0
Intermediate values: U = 3.5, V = 3.55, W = 14.07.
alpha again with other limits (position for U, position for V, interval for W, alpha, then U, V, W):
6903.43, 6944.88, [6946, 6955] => 16.6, 3.5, 4.13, 17.22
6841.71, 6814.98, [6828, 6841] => 12.7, 3.5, 3.47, 12.65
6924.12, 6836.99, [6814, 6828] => 13.0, 3.9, 3.57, 12.71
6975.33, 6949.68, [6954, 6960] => 16.5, 4.1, 4.04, 16.5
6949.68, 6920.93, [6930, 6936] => 16.4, 4.0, 3.43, 15.83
